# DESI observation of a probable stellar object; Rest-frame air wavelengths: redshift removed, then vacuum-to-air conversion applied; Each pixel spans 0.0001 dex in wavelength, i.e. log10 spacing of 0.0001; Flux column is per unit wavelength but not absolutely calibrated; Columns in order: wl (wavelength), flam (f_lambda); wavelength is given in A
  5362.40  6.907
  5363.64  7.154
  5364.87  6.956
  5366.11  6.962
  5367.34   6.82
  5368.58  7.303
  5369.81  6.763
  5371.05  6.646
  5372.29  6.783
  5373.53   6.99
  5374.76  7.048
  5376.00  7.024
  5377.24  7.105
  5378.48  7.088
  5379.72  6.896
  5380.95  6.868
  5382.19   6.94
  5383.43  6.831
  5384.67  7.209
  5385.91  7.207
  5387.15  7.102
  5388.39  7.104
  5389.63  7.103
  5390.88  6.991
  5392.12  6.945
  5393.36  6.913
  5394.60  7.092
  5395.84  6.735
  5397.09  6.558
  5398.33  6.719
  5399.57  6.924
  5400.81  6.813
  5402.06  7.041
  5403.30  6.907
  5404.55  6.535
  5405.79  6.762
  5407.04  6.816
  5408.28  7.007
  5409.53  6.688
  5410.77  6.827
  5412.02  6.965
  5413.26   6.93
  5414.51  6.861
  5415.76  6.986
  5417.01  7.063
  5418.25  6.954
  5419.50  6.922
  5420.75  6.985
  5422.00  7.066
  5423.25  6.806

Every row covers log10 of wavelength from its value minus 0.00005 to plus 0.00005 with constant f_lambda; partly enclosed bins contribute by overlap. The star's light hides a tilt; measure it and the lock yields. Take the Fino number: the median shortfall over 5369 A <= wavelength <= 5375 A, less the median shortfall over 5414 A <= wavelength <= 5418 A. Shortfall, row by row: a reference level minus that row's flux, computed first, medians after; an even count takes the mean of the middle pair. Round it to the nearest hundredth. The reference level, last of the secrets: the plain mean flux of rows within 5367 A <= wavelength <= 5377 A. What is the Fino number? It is 0.20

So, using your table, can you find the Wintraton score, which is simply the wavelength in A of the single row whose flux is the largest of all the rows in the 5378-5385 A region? 5384.67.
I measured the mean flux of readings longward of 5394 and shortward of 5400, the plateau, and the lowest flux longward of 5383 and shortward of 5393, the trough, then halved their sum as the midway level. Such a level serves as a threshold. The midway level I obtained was 6.82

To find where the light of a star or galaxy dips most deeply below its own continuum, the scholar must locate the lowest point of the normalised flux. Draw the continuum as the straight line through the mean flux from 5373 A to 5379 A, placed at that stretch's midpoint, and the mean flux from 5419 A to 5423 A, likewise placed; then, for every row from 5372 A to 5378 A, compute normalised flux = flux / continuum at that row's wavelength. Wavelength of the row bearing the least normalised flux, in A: 5372.29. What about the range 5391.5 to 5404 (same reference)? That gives 5397.09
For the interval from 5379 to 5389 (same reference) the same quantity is 5383.43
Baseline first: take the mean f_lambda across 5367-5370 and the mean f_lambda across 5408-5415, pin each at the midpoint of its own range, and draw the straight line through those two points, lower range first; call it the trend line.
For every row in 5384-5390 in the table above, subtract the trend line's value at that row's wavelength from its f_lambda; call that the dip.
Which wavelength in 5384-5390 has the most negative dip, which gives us 5387.15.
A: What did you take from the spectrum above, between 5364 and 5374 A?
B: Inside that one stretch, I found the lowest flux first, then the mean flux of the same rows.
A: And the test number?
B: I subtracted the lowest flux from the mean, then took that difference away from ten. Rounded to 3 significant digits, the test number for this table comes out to 9.74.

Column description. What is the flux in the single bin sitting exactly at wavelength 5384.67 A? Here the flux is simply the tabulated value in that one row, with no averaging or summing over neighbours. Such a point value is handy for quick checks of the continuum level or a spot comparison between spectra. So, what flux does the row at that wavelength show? 7.209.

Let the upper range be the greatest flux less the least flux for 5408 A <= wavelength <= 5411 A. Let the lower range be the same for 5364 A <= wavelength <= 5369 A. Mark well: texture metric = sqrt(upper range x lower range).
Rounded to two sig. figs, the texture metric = 0.39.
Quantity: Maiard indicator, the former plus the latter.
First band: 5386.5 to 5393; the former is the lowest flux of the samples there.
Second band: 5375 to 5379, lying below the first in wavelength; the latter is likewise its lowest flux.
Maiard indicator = 14.0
